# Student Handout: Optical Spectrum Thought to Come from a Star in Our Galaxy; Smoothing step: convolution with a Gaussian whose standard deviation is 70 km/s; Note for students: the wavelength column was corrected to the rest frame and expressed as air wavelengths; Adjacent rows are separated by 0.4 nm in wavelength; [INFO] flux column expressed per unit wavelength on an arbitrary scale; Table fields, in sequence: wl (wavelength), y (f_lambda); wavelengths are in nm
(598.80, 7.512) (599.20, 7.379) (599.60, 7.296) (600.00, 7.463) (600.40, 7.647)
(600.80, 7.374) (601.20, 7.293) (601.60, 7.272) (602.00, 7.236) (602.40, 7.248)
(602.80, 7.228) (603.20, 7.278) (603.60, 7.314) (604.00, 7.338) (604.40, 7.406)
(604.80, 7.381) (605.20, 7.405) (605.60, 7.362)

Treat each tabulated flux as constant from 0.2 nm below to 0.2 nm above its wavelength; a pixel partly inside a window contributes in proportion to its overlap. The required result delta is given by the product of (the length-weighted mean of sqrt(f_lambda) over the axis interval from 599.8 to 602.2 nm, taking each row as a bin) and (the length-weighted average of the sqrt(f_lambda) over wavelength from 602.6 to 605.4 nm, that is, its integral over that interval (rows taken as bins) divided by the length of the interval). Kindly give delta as 7.36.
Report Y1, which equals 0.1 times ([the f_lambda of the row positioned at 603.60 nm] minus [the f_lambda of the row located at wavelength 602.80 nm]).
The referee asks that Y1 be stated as 0.009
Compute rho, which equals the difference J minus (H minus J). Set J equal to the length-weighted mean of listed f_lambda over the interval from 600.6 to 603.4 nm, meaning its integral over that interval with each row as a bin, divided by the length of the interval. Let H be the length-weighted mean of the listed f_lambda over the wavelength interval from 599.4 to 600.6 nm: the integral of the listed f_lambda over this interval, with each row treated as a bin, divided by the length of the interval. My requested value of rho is 7.08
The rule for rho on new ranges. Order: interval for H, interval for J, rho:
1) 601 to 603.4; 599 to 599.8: 7.42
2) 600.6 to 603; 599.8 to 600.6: 7.83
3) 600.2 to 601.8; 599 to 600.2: 7.36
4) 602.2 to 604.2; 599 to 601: 7.58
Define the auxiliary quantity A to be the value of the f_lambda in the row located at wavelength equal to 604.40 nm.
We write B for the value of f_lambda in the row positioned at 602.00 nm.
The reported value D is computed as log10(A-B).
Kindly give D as -0.77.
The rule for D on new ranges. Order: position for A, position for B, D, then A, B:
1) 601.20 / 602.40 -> -1.35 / 7.293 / 7.248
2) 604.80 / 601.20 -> -1.06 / 7.381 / 7.293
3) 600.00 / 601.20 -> -0.77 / 7.463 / 7.293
